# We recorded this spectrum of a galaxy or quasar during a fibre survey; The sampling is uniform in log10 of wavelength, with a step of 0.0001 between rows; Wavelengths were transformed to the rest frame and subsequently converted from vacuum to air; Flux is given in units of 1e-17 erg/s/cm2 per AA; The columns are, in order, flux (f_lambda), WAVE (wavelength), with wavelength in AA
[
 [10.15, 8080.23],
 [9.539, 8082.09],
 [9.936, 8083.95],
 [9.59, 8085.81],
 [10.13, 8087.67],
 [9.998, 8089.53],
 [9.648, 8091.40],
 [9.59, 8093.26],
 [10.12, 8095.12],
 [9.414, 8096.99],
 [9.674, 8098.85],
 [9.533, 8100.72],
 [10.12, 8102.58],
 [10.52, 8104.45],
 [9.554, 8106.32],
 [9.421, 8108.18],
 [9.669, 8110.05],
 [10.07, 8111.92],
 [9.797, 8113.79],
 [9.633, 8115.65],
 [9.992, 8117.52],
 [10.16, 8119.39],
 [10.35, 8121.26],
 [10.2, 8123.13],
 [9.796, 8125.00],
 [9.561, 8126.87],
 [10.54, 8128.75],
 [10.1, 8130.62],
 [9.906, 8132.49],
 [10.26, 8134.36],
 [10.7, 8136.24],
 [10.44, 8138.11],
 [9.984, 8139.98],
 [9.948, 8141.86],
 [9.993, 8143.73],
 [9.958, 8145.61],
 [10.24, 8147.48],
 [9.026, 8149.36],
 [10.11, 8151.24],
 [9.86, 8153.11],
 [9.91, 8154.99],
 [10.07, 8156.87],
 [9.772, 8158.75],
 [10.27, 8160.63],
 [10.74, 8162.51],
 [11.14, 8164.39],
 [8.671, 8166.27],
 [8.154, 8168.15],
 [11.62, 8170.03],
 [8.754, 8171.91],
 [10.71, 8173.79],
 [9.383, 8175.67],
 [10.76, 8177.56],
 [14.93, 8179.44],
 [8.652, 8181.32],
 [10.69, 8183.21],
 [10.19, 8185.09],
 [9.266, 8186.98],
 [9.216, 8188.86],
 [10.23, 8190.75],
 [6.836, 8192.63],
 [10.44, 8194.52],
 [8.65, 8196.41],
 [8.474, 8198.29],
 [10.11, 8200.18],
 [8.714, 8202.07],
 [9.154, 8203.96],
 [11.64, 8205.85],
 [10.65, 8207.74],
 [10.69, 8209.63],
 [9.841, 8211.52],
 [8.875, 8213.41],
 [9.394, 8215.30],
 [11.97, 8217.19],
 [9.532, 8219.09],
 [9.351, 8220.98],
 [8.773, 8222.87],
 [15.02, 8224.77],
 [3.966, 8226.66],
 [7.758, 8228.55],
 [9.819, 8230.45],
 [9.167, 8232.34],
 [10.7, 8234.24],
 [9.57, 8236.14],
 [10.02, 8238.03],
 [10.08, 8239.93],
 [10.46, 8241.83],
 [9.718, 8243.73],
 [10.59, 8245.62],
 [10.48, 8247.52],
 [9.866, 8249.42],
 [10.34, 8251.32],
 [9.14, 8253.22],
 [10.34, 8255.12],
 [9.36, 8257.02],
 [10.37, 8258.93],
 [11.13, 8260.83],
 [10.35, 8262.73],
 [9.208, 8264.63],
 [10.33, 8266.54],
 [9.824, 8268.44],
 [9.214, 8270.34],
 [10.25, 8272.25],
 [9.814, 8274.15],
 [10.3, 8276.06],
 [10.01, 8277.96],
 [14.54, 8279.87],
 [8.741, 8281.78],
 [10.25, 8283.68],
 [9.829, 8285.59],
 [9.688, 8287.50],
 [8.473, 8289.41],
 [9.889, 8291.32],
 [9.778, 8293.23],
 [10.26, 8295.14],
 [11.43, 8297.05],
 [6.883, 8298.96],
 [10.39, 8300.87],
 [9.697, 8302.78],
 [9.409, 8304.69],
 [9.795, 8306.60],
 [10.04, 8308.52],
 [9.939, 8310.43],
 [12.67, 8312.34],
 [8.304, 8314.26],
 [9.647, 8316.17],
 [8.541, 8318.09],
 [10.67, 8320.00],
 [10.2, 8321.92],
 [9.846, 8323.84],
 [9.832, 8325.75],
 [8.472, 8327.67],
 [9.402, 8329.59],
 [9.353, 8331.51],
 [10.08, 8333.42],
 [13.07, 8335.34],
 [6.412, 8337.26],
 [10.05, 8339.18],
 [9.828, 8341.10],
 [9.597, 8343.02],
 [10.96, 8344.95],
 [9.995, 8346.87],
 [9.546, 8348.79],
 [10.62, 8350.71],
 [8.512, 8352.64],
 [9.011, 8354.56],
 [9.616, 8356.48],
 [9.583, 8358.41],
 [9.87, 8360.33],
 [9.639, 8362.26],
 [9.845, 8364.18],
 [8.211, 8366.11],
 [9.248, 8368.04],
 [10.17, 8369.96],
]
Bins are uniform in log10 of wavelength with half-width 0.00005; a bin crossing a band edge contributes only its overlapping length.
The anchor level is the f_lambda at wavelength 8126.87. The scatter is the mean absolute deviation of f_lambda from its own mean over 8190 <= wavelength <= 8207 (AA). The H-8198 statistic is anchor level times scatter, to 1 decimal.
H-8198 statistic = 10.6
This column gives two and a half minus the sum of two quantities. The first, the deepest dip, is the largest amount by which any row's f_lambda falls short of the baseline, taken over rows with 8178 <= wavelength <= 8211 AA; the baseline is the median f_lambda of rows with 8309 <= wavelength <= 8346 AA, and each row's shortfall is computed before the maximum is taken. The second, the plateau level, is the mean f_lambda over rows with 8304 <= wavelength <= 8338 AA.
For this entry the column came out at -10.3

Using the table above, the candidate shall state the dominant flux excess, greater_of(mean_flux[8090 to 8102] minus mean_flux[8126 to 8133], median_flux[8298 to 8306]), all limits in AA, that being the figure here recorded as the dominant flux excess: 9.6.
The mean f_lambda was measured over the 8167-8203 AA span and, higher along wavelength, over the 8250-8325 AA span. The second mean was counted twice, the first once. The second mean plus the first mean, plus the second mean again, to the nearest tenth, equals 29.7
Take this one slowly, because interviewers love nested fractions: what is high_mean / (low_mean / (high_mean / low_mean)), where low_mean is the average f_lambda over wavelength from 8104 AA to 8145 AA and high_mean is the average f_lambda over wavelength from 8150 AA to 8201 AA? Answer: 0.98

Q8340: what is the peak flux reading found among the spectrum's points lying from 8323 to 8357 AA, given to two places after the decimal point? 13.07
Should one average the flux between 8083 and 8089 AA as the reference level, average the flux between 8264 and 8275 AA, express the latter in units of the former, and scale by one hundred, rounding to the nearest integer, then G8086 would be 99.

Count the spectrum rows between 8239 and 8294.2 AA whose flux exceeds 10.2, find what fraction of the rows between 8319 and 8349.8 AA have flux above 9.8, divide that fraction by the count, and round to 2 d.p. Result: 0.05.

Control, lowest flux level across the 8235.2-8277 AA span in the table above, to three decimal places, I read 9.140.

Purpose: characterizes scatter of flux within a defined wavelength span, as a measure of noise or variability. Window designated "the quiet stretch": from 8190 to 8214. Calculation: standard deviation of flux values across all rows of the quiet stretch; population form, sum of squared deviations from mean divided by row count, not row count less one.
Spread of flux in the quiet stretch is 1.2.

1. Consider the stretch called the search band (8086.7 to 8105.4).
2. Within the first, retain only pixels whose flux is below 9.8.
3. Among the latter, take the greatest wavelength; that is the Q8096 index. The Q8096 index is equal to 8100.72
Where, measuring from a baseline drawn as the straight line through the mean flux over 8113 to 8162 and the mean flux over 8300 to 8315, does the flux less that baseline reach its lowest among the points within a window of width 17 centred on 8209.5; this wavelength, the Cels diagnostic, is 8202.07 AA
